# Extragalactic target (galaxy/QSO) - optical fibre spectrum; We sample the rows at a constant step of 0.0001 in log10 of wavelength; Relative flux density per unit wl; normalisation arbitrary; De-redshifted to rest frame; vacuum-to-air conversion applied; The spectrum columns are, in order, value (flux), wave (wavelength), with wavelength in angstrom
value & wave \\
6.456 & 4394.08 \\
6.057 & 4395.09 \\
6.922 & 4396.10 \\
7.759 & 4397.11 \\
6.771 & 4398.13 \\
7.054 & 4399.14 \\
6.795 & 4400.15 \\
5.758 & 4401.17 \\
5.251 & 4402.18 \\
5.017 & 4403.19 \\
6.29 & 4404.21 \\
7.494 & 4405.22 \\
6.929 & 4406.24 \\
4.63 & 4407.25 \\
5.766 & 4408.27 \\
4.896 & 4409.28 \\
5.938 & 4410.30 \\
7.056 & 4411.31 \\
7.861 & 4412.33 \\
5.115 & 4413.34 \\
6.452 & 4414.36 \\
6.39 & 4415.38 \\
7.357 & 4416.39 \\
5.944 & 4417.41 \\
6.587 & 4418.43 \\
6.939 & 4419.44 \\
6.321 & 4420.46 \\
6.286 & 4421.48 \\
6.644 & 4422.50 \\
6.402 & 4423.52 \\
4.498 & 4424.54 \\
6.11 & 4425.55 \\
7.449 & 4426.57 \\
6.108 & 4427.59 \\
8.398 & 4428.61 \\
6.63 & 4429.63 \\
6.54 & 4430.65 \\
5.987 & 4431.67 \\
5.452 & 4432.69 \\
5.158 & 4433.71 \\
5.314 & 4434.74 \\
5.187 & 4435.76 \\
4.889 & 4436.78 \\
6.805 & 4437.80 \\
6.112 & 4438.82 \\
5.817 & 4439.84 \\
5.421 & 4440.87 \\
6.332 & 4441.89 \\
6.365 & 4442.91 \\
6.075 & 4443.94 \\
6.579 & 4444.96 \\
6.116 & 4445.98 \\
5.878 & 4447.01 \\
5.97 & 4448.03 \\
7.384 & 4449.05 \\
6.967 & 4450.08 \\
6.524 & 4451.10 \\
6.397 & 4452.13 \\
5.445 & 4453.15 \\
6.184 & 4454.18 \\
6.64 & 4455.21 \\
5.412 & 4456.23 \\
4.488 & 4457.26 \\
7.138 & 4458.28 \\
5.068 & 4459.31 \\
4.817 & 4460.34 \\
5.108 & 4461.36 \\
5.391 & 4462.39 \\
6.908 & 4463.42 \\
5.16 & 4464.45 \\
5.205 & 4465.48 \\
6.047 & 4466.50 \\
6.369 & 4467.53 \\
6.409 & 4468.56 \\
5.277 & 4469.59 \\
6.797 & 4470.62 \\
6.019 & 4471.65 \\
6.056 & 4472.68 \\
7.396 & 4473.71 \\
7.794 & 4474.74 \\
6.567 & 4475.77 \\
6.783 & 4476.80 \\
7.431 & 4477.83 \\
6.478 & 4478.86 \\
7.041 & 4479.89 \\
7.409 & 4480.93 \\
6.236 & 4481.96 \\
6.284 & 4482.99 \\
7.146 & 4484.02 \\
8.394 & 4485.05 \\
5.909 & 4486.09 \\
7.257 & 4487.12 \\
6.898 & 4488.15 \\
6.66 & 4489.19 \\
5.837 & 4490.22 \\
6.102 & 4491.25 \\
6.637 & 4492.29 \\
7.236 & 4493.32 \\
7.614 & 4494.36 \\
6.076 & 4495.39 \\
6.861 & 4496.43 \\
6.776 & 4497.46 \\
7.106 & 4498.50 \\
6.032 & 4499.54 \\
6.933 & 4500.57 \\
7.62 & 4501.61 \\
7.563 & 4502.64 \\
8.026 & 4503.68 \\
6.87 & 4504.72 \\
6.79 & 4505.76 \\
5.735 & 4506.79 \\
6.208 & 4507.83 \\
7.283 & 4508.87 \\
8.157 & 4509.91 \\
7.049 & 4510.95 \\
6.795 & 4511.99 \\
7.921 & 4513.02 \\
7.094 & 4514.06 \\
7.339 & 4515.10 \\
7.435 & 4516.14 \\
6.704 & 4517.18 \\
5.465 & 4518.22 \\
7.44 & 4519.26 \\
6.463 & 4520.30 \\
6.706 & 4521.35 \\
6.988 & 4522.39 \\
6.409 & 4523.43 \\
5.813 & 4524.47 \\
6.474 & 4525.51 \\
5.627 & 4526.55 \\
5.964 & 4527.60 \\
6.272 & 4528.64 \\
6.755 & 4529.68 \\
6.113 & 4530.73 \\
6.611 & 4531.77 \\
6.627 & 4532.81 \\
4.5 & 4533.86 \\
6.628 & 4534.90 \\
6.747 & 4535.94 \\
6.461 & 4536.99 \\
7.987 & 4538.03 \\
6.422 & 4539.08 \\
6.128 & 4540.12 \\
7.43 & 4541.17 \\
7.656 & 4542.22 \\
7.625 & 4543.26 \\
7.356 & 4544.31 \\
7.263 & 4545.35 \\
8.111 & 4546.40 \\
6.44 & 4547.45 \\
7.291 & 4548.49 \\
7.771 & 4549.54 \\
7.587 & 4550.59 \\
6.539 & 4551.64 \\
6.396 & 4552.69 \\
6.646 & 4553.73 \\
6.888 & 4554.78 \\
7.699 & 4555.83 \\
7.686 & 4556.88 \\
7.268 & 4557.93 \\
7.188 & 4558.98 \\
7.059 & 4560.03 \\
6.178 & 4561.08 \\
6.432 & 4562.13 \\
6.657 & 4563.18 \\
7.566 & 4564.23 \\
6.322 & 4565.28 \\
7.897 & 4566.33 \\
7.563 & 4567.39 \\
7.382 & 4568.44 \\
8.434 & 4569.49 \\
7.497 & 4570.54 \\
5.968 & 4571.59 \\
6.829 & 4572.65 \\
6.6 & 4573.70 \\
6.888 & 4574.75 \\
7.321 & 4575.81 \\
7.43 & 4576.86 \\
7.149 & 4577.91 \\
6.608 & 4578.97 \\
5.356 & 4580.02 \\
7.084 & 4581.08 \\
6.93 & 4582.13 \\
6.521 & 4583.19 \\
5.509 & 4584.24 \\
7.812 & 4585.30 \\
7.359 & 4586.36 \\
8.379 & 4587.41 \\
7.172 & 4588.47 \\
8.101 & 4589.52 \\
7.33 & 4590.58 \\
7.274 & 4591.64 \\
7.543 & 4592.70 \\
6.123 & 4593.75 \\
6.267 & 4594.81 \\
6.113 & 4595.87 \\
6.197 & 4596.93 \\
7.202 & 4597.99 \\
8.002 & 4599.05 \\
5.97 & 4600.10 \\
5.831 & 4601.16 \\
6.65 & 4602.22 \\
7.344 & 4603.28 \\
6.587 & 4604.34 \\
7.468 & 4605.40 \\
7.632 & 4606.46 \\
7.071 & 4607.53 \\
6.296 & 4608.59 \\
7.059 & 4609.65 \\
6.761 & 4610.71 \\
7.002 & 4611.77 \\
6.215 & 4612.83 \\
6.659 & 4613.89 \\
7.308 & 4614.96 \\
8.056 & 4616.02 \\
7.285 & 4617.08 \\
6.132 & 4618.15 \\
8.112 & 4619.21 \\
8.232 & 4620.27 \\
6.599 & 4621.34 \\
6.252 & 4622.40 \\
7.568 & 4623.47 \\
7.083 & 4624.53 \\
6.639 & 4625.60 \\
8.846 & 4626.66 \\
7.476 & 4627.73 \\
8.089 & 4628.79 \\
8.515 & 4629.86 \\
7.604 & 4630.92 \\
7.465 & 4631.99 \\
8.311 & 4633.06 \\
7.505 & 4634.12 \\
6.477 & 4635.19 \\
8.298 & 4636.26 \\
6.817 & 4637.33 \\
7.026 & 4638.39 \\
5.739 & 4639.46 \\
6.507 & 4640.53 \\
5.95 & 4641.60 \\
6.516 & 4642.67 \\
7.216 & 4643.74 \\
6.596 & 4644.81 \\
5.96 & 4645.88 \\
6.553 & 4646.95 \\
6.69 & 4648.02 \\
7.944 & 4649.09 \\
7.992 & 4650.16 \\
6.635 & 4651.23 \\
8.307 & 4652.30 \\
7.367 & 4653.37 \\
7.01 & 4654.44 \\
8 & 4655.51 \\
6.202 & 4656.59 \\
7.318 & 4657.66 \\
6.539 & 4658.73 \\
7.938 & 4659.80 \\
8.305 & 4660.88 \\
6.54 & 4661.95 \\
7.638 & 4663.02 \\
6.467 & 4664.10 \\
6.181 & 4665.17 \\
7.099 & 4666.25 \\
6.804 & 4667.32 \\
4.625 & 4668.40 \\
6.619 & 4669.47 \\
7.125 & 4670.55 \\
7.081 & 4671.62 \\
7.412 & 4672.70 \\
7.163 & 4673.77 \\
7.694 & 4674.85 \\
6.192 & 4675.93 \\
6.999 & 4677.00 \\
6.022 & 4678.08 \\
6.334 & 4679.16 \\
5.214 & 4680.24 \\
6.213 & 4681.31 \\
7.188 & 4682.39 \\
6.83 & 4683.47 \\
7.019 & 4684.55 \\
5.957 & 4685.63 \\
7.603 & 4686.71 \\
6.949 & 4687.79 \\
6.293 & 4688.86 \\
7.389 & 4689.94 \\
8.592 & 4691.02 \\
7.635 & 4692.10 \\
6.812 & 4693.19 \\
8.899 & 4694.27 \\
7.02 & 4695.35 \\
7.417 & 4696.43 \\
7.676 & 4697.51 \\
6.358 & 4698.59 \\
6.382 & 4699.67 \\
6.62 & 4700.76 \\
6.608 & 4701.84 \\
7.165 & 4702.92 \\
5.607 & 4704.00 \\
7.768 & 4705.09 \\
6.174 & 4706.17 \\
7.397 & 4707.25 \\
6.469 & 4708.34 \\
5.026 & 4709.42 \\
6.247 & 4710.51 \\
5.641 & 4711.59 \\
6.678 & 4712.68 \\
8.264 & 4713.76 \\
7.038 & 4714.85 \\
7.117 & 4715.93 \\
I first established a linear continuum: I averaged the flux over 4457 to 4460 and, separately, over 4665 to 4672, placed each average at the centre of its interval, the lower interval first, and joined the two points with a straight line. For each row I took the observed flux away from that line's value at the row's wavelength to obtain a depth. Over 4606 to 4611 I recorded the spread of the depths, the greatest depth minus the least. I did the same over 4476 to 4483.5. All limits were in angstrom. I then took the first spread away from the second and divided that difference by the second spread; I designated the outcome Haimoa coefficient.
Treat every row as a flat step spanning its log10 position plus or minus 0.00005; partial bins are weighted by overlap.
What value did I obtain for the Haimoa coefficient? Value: -0.1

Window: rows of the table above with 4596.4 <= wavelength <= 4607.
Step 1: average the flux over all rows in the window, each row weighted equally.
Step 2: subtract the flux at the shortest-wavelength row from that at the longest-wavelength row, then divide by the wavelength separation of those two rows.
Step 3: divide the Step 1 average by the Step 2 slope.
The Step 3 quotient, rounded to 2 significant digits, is 46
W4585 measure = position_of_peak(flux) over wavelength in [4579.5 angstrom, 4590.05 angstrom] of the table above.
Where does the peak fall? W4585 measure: 4587.41 angstrom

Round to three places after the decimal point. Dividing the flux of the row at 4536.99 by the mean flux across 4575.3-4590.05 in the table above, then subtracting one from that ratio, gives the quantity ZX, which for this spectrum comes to -0.084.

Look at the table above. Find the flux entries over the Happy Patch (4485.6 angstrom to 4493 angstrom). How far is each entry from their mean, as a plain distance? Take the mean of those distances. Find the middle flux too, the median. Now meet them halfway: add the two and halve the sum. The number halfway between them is 3.54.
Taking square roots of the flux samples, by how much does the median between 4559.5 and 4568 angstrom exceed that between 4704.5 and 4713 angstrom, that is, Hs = 0.10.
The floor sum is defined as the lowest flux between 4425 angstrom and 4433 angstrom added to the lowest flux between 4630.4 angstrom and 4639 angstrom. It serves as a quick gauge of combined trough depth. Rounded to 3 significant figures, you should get 11.9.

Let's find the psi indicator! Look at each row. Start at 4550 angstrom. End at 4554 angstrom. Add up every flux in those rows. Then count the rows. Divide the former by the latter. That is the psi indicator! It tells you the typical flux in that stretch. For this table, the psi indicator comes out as 6.8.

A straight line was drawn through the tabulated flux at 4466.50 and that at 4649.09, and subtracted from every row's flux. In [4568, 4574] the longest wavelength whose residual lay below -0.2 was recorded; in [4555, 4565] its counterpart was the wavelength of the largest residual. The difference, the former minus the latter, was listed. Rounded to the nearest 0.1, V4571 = 17.9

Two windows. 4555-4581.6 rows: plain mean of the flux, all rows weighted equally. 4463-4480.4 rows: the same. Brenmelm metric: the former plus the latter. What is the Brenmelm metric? 13.5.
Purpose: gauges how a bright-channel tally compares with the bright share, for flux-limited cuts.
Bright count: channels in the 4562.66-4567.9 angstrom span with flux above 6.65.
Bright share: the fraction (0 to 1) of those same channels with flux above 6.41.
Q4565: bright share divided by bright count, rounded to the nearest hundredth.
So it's 0.20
